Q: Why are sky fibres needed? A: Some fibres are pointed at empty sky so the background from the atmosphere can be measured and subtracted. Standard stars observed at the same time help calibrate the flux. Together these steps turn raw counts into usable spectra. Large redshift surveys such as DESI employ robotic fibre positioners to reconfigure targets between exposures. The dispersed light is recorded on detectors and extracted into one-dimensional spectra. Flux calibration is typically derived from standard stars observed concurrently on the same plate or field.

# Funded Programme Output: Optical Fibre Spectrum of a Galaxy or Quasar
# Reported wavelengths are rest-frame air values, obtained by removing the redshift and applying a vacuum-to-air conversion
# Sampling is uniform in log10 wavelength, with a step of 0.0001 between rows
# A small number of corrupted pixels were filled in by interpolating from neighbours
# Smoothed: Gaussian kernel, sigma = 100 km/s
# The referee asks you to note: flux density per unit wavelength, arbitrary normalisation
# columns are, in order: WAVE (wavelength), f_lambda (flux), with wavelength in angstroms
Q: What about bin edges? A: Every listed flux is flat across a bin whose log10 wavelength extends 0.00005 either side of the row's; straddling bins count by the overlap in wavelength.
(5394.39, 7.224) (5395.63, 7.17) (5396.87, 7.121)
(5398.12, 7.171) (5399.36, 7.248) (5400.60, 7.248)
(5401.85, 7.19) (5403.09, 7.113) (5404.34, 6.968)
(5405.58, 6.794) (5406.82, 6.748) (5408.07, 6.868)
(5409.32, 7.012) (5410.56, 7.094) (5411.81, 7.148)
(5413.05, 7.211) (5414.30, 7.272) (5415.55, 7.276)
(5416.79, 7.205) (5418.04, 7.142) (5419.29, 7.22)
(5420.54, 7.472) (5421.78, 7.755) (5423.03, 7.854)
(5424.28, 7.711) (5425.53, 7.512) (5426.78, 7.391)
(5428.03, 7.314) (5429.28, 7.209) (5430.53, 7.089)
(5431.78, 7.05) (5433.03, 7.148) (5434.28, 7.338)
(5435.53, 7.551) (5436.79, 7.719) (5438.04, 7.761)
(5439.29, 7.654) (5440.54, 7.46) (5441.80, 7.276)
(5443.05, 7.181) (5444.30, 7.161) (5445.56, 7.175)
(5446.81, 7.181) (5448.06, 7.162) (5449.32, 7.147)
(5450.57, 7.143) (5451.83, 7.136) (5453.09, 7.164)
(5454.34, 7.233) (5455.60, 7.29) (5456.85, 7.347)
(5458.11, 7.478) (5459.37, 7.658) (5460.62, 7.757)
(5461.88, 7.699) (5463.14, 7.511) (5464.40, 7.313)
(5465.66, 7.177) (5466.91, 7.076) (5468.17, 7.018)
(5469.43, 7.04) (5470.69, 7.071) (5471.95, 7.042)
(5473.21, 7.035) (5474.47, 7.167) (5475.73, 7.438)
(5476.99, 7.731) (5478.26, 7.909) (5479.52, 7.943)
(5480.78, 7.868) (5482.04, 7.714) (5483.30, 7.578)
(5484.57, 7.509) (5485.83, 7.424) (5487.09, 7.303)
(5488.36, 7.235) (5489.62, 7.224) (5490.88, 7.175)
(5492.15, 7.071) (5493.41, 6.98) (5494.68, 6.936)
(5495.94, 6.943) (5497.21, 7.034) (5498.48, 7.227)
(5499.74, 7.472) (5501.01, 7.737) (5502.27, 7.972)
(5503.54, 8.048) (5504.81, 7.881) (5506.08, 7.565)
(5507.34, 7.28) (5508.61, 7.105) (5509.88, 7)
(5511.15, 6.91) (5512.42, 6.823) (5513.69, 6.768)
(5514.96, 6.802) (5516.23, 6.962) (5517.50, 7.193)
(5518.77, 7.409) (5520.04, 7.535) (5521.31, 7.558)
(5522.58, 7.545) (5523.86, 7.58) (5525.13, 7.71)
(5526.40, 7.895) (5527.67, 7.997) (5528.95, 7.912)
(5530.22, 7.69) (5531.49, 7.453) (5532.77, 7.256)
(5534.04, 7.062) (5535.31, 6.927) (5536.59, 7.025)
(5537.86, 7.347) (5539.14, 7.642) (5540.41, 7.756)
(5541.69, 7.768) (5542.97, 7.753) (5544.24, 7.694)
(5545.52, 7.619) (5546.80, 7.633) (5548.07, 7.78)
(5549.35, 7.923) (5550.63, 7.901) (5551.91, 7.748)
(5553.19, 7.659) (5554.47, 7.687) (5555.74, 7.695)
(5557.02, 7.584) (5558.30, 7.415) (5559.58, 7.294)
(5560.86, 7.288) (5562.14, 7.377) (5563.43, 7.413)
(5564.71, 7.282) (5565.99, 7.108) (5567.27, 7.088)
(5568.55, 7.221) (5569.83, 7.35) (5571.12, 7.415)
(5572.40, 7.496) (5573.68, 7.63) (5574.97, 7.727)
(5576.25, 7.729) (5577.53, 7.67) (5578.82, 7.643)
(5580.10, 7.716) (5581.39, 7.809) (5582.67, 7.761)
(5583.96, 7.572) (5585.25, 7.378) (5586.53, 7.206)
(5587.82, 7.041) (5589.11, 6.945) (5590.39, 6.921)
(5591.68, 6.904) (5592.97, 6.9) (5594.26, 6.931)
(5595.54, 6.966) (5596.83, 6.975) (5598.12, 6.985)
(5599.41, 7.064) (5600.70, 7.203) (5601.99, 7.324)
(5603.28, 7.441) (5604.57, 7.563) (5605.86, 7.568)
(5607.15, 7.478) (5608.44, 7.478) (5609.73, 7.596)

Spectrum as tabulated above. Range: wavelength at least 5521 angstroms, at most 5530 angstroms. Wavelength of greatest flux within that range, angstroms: 5527.67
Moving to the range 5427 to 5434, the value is 5428.03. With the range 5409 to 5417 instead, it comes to 5415.55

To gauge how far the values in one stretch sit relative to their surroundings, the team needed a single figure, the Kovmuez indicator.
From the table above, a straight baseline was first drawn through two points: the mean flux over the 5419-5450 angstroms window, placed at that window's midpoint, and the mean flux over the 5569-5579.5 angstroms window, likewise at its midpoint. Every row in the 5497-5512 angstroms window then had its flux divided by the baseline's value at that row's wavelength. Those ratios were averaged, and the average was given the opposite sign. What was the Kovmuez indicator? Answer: -0.99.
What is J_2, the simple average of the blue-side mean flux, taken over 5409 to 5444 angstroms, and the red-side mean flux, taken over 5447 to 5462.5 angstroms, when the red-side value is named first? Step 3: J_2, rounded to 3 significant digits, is 7.35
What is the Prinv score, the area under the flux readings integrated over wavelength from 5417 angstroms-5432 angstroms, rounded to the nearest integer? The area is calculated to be 111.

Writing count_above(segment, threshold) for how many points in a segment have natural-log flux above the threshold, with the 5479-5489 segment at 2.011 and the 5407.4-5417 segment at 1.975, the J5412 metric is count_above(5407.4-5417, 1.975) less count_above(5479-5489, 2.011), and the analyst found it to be -2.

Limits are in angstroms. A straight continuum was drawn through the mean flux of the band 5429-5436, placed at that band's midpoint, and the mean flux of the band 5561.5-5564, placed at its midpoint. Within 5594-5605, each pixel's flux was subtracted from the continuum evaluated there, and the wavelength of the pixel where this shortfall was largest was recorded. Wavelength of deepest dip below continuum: 5594.26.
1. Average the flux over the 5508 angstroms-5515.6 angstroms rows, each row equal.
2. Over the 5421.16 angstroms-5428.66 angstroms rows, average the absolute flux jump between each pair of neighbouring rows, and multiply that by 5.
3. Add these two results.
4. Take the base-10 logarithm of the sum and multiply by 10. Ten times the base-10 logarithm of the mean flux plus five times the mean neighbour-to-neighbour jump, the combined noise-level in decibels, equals 8.77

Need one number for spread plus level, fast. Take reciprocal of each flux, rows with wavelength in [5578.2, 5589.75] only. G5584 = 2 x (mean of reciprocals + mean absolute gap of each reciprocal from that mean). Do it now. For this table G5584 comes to 0.279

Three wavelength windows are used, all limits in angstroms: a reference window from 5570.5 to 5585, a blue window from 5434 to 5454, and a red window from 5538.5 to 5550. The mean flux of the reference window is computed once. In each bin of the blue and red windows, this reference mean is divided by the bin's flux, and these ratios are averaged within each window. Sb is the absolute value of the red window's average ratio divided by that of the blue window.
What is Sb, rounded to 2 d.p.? 0.95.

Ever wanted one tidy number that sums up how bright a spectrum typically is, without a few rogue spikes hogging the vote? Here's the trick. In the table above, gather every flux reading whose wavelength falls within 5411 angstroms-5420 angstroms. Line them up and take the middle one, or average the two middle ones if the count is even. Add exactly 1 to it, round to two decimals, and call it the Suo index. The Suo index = 8.21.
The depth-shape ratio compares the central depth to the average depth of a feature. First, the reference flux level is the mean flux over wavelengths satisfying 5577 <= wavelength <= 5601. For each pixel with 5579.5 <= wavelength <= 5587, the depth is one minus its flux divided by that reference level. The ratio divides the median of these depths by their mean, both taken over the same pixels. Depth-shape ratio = 1.2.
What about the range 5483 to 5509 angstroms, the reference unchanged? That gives 0.3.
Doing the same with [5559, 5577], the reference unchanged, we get 0.8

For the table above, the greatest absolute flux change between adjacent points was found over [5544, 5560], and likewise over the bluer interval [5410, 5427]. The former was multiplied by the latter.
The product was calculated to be 0.048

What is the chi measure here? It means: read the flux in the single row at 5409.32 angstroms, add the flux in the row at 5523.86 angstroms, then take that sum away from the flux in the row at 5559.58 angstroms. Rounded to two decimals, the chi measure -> -7.30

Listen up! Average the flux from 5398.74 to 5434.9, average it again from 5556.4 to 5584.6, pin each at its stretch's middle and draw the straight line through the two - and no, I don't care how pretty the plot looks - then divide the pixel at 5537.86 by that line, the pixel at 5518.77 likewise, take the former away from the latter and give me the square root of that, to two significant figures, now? 0.11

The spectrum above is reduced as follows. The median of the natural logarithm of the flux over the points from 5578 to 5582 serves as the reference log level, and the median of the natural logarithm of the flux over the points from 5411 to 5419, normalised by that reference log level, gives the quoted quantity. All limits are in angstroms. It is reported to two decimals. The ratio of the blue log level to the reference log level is 0.97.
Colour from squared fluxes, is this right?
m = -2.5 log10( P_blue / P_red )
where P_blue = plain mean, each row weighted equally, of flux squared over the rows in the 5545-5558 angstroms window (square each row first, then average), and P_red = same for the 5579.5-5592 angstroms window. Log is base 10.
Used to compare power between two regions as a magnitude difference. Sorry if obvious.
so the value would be -0.11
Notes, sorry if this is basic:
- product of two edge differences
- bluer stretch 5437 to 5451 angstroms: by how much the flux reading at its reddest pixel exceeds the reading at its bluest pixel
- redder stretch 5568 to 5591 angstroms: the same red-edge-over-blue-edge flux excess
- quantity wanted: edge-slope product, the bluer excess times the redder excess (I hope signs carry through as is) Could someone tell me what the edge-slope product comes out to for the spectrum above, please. 0.2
